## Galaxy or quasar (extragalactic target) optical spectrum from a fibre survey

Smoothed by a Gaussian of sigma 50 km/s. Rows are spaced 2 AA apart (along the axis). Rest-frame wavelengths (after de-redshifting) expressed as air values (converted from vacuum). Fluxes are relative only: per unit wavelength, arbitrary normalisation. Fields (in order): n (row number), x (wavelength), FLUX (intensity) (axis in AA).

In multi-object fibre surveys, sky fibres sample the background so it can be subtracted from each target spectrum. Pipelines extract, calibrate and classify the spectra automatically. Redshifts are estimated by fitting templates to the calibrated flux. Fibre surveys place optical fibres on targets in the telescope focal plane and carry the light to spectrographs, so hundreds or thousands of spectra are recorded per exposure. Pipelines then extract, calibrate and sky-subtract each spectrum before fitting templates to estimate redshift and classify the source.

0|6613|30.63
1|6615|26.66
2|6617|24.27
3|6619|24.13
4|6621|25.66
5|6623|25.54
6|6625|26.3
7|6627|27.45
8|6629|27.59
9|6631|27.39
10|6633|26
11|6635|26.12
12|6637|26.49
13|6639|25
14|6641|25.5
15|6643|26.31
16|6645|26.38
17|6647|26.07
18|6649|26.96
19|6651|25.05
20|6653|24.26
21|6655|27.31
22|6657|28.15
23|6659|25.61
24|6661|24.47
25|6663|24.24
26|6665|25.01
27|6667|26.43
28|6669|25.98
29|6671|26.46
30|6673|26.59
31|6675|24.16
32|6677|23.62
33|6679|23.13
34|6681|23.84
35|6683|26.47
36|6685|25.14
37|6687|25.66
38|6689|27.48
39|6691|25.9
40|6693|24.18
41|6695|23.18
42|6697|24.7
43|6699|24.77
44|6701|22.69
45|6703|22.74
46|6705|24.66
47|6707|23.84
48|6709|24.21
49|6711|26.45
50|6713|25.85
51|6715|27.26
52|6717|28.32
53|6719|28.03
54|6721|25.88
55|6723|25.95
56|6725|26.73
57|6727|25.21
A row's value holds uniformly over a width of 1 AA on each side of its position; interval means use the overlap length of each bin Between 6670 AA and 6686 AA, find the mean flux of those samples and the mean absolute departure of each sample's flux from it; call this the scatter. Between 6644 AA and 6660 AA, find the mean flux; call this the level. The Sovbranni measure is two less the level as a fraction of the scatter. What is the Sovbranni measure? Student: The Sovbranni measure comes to -19.2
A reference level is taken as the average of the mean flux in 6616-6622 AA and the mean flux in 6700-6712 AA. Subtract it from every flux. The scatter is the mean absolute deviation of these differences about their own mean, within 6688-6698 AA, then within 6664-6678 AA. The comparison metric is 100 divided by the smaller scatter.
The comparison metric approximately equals 97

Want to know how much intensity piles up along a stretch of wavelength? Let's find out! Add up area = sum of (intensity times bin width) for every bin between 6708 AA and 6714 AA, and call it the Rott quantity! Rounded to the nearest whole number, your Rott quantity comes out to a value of 153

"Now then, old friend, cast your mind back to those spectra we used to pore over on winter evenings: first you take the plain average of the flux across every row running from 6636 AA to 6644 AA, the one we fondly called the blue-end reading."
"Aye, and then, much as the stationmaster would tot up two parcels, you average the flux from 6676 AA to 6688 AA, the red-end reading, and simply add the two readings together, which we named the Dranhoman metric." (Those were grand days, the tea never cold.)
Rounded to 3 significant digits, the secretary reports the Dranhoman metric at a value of 50.5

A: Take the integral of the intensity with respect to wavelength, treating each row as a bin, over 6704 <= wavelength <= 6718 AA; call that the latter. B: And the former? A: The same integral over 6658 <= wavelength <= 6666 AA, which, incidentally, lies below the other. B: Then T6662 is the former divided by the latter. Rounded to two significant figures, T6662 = 0.55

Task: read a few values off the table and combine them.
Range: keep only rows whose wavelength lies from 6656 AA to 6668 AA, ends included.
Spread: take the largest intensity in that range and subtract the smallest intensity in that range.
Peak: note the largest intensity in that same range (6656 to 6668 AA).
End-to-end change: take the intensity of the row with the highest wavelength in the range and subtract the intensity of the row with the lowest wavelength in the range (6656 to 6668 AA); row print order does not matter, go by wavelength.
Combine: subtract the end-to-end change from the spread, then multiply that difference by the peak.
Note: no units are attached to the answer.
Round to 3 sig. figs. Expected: 158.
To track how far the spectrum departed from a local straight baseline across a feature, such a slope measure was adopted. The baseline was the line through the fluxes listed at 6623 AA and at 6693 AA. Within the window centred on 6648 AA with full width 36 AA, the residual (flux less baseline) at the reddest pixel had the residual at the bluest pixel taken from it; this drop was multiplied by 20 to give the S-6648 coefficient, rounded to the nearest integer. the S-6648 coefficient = -34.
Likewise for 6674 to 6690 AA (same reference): 72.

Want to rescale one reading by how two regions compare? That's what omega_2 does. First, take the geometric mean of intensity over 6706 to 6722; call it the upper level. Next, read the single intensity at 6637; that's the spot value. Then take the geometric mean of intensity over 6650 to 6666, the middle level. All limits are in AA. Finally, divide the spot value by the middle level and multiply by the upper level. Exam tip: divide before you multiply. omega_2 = 27.2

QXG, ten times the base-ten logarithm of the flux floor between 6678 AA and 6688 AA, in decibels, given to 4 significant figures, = 13.64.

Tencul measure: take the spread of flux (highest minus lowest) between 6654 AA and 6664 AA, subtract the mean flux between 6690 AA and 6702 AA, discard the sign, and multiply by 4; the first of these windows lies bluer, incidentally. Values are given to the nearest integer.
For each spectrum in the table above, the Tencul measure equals 81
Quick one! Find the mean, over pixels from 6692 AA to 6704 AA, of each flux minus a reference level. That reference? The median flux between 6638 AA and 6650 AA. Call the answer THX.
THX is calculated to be -2.5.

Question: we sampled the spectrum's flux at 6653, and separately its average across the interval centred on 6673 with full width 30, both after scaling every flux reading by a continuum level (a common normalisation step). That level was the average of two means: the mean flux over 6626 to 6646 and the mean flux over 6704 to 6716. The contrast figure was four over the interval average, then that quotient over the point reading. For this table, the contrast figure 4.40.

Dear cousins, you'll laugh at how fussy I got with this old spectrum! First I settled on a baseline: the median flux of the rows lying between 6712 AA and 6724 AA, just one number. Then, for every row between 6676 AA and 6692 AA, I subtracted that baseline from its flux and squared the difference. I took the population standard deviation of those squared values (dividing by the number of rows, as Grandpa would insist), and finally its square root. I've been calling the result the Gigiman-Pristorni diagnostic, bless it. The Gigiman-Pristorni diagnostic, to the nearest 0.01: 2.10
